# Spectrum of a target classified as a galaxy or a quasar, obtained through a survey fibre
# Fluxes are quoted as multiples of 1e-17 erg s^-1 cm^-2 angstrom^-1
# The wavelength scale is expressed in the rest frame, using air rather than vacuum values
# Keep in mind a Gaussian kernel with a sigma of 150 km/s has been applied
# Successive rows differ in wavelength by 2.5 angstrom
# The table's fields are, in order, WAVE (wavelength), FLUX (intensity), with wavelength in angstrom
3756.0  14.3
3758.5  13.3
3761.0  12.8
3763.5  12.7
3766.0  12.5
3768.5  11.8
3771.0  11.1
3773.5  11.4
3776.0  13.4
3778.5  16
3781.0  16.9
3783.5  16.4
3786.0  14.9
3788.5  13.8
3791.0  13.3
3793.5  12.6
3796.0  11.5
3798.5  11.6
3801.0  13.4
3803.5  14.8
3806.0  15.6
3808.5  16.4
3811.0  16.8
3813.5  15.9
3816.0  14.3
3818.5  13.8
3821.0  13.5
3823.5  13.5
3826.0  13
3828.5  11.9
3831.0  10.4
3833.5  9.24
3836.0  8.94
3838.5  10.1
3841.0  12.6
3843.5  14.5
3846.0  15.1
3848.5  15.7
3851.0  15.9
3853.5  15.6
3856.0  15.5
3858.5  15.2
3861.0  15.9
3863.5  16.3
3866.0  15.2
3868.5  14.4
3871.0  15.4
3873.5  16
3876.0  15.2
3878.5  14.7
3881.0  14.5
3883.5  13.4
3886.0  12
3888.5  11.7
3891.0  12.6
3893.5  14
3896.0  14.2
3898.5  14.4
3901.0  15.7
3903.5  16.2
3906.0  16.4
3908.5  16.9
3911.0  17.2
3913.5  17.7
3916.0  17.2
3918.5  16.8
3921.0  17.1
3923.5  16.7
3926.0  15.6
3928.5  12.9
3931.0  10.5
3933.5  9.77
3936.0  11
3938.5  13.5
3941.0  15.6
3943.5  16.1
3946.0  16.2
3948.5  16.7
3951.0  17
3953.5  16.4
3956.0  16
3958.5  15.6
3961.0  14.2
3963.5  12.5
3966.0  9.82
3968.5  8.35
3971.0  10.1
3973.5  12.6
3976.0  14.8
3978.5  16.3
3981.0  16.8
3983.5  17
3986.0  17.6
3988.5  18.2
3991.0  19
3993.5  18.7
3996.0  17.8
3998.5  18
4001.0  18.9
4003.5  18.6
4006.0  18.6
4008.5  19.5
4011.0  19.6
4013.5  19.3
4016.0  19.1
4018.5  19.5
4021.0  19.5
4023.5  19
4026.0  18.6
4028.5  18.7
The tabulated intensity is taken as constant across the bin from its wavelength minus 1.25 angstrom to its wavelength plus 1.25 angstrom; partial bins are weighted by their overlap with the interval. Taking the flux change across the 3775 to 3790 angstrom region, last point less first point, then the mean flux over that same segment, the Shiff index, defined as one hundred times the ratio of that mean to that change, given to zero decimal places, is 3808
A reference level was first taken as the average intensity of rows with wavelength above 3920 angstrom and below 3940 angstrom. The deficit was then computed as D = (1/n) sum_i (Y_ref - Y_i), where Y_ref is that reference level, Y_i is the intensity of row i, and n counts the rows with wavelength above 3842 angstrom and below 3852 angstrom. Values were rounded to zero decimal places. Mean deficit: -2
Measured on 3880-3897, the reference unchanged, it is 0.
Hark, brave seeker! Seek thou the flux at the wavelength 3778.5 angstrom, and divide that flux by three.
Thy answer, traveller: 5.3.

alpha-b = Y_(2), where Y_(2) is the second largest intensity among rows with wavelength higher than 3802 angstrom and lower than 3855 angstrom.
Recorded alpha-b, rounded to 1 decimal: 16.4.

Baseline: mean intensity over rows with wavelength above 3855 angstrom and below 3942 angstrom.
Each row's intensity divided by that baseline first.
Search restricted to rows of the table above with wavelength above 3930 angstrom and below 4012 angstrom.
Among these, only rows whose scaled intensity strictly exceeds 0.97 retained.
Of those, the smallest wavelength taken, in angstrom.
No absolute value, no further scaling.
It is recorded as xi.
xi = 3941.0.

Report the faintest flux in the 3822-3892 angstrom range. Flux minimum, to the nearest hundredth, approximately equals 8.94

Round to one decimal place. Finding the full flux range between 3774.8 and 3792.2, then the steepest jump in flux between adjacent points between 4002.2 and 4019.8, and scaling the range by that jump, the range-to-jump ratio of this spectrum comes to 4.0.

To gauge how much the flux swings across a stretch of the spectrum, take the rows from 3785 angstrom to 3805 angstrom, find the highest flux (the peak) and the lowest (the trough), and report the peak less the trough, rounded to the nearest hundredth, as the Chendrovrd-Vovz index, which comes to 3.40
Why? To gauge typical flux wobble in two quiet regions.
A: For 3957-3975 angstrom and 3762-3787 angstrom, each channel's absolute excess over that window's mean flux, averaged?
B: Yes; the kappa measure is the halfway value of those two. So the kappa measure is 2.0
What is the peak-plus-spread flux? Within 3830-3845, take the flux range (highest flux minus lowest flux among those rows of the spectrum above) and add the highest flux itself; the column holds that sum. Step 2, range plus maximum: 20.1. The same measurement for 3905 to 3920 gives 19.0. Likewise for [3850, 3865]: 17.4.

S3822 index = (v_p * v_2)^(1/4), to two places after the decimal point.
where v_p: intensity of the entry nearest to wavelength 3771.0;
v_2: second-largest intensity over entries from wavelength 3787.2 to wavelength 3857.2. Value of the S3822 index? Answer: 3.67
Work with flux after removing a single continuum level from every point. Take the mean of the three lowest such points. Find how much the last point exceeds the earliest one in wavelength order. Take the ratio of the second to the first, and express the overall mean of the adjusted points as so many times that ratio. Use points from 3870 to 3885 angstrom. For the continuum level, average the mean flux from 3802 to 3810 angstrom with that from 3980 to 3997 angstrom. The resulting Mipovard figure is -2.4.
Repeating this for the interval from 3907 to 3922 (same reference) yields 0.4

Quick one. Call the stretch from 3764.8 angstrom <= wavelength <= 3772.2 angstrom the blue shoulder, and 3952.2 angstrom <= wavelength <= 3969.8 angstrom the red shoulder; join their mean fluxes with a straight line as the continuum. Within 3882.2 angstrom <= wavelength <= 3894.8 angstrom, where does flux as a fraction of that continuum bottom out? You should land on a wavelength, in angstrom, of 3888.5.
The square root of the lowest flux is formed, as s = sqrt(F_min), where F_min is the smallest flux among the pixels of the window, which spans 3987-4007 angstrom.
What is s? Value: 4.2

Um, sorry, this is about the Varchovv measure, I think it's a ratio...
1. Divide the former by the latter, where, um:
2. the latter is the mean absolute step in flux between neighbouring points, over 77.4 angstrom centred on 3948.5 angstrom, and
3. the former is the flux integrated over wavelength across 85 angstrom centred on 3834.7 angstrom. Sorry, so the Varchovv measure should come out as 1045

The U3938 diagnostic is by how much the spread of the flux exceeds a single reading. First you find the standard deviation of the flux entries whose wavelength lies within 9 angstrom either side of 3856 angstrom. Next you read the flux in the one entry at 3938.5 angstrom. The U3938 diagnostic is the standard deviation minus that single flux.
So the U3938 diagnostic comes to -13.2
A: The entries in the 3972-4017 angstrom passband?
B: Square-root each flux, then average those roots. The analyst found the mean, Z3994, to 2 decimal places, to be 4.21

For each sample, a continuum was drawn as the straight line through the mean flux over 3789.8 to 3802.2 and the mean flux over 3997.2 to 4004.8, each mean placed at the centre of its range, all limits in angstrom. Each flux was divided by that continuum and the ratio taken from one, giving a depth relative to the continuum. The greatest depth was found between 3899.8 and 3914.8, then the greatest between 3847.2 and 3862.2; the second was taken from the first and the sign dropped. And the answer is 0.053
